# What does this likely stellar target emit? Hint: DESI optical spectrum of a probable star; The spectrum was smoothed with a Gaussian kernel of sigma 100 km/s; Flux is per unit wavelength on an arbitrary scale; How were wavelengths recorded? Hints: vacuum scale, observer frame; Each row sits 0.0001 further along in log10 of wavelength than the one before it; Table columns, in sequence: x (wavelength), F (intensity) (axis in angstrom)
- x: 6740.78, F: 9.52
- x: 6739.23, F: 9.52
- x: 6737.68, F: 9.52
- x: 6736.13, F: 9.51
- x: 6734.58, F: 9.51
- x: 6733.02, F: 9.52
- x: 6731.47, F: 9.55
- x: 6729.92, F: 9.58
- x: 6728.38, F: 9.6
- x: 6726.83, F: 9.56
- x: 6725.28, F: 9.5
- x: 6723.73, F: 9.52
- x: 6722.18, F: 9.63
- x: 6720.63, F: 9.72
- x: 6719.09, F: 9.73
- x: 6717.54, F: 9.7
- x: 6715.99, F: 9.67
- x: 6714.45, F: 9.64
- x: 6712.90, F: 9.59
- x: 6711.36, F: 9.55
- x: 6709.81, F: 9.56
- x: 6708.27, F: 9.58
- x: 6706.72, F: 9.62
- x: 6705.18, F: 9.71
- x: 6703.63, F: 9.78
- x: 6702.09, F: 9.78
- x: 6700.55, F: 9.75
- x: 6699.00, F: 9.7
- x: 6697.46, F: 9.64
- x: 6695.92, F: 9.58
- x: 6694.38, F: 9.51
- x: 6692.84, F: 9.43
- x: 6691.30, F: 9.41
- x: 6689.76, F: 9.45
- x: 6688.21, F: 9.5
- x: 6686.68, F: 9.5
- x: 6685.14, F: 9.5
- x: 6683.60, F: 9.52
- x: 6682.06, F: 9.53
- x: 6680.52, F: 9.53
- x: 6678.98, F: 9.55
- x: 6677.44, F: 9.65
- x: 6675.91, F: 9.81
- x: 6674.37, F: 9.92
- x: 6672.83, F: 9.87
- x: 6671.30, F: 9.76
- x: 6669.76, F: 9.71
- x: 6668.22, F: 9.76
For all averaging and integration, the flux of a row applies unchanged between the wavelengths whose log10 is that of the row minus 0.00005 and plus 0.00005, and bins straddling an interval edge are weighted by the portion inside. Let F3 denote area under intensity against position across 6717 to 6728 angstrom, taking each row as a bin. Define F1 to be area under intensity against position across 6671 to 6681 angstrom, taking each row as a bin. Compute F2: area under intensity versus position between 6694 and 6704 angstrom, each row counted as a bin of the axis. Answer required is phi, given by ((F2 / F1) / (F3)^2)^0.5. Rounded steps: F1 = 97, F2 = 97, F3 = 106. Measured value 0.0094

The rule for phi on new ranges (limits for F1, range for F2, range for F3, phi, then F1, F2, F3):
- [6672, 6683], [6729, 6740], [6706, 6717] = 0.0094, 107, 105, 106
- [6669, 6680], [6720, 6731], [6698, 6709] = 0.0093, 107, 105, 107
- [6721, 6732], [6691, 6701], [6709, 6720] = 0.0090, 105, 96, 106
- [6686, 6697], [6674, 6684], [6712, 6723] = 0.0090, 104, 96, 106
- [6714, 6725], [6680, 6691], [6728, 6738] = 0.0104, 106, 104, 95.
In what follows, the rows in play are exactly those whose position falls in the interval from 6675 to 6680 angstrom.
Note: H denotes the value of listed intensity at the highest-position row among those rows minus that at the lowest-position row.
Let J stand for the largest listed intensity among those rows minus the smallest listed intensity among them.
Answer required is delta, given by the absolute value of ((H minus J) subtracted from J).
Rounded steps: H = -0.26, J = 0.260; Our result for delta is 0.78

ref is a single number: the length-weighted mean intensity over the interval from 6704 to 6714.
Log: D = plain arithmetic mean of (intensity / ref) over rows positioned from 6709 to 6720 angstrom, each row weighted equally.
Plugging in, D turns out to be 1.00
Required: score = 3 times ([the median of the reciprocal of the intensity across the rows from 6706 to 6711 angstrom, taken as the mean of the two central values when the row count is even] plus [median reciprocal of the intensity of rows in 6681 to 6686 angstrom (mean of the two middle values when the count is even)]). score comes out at 0.628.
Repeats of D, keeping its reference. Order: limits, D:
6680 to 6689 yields 0.99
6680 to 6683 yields 0.99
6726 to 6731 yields 1.00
